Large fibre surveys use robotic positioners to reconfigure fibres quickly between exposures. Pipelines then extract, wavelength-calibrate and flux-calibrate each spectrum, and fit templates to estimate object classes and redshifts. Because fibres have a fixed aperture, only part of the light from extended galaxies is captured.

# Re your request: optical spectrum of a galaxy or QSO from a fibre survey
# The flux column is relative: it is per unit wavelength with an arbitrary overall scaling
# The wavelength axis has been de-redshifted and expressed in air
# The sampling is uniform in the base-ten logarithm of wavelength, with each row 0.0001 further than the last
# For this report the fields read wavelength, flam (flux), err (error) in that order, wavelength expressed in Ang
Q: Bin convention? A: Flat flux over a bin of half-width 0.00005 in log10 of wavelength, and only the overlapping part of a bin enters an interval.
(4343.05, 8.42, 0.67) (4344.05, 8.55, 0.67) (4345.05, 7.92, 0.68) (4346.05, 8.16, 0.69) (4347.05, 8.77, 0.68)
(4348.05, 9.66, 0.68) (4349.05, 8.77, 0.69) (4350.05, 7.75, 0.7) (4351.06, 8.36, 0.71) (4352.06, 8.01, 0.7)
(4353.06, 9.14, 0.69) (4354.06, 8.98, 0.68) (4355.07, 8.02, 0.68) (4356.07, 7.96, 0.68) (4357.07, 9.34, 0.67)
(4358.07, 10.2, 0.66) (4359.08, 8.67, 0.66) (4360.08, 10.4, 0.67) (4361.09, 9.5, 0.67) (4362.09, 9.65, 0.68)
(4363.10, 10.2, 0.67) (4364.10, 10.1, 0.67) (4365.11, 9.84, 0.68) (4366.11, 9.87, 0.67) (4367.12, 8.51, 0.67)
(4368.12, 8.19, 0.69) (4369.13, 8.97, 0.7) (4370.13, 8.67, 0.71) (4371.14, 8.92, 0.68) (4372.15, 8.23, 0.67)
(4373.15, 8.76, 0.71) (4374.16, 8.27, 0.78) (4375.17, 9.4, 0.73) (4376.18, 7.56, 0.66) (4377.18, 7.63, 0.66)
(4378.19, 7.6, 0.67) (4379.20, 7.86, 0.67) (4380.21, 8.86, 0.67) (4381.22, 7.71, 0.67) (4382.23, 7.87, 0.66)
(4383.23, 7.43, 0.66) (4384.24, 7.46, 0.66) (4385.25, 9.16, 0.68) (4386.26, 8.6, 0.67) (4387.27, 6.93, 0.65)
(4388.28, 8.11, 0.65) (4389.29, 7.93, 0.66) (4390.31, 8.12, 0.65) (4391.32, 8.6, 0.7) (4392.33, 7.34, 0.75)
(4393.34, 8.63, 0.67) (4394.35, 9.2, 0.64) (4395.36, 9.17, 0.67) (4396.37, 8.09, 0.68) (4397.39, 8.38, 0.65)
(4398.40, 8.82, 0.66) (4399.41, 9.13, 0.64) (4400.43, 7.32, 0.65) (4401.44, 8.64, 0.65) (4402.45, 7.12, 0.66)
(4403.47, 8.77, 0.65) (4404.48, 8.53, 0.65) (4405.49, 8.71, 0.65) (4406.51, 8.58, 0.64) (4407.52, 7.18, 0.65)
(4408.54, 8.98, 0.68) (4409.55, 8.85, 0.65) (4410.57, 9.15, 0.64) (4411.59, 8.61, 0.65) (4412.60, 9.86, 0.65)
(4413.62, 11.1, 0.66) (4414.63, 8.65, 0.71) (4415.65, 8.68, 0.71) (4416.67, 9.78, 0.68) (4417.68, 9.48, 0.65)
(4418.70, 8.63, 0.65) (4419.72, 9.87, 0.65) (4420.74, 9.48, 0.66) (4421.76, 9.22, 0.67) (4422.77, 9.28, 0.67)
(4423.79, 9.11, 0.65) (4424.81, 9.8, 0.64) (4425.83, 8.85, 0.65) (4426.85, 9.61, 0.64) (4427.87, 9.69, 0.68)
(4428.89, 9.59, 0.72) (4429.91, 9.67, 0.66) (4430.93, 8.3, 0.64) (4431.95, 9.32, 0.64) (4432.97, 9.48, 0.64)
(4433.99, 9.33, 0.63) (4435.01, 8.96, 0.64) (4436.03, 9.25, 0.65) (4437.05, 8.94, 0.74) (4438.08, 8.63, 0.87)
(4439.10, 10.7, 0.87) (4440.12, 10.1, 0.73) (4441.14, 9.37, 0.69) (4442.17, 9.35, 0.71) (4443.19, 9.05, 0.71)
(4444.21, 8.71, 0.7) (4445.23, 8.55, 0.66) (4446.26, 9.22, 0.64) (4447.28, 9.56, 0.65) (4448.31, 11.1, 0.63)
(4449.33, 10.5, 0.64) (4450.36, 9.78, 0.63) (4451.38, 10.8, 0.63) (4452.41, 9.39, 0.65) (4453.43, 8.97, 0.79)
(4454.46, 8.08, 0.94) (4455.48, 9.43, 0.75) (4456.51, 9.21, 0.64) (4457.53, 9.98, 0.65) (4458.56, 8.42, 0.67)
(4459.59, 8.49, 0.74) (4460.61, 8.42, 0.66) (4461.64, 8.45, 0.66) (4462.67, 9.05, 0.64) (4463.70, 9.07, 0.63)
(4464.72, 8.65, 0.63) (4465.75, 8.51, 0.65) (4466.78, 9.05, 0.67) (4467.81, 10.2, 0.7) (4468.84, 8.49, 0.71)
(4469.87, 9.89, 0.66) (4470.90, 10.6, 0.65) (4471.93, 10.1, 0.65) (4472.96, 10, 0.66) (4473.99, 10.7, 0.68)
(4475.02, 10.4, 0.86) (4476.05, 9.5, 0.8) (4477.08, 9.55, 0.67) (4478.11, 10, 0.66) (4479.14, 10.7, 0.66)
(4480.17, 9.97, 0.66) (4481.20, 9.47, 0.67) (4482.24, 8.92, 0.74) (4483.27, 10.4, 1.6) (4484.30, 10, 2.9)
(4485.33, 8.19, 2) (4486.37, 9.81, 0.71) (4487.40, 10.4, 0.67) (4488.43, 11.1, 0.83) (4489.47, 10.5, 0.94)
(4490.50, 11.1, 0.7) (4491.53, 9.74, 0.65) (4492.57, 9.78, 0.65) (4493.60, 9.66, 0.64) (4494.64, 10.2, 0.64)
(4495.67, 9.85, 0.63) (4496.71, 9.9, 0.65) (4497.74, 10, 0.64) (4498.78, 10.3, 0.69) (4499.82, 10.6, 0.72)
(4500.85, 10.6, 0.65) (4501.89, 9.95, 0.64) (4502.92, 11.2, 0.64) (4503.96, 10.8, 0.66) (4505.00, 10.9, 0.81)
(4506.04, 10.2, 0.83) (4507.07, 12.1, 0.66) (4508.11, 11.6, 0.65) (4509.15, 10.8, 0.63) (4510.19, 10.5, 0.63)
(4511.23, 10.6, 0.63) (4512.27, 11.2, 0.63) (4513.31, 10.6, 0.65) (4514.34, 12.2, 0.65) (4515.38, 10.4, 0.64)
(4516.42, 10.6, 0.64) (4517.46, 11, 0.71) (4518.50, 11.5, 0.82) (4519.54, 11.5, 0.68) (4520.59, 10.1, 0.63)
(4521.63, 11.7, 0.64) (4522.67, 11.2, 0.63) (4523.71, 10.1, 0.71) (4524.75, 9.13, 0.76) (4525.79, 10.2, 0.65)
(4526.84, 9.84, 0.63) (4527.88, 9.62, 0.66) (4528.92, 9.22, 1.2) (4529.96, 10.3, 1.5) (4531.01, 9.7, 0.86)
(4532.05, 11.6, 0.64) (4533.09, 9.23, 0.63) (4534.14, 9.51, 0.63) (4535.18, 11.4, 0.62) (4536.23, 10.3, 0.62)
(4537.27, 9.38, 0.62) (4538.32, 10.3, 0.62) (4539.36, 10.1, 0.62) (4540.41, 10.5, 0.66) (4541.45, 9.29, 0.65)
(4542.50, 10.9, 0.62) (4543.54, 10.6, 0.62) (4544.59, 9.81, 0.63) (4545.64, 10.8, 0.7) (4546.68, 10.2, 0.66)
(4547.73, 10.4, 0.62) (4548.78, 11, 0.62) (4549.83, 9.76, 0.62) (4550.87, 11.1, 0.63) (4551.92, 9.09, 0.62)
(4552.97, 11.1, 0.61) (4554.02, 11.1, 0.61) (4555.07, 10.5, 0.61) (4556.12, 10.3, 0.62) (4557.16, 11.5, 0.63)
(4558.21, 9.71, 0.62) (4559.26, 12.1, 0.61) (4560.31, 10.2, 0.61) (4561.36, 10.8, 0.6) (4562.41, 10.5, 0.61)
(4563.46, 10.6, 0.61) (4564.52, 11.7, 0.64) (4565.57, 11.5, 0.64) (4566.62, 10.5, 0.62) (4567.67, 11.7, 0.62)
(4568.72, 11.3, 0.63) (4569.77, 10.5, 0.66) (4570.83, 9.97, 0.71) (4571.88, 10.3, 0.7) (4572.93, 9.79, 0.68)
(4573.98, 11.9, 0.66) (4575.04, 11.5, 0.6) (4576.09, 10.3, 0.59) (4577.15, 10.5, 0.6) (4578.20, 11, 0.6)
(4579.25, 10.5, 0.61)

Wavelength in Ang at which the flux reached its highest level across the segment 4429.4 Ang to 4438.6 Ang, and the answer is 4429.91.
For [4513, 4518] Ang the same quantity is 4514.34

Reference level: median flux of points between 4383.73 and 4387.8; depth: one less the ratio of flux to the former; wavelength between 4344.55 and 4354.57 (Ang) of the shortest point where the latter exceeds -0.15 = 4345.05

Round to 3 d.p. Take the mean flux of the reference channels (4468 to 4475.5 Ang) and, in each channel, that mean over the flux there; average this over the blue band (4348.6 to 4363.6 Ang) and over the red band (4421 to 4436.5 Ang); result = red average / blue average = 0.961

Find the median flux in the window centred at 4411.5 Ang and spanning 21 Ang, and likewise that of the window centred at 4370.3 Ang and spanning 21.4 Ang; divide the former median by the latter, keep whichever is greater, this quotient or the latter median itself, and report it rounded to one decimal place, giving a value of 8.9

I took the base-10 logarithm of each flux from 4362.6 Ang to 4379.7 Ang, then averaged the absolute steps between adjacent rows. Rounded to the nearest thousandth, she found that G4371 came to 0.026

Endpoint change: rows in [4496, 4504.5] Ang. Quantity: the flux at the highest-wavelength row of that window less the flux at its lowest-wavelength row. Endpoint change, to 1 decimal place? 0.9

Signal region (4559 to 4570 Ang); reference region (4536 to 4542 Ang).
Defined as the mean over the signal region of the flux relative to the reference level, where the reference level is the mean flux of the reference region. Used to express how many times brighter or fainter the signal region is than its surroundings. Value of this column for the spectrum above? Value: 1.11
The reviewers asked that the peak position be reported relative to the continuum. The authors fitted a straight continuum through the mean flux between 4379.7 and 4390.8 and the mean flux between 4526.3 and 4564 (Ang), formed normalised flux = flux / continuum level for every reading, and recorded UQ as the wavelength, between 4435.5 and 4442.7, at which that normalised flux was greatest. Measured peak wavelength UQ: 4439.10 Ang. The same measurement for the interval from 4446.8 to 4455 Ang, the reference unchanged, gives 4448.31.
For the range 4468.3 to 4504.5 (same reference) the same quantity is 4488.43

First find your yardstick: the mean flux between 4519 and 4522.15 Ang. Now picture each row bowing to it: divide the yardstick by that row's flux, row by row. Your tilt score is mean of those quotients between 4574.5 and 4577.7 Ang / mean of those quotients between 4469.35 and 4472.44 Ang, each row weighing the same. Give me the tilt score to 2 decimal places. 0.95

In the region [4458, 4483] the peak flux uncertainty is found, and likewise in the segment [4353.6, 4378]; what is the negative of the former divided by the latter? -1.10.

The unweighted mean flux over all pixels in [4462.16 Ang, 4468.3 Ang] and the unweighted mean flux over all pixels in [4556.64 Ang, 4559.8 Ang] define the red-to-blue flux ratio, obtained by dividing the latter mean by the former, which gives 1.22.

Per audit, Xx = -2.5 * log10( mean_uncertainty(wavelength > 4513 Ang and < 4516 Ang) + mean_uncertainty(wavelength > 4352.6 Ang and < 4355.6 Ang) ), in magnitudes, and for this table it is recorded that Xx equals -0.31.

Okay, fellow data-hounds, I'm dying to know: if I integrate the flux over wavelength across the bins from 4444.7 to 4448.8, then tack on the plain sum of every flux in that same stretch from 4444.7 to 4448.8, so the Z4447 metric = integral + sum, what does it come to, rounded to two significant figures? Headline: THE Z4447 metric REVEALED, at 78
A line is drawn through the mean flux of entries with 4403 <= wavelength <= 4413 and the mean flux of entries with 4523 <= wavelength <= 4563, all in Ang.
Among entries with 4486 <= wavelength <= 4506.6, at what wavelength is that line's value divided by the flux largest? 4493.60 Ang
